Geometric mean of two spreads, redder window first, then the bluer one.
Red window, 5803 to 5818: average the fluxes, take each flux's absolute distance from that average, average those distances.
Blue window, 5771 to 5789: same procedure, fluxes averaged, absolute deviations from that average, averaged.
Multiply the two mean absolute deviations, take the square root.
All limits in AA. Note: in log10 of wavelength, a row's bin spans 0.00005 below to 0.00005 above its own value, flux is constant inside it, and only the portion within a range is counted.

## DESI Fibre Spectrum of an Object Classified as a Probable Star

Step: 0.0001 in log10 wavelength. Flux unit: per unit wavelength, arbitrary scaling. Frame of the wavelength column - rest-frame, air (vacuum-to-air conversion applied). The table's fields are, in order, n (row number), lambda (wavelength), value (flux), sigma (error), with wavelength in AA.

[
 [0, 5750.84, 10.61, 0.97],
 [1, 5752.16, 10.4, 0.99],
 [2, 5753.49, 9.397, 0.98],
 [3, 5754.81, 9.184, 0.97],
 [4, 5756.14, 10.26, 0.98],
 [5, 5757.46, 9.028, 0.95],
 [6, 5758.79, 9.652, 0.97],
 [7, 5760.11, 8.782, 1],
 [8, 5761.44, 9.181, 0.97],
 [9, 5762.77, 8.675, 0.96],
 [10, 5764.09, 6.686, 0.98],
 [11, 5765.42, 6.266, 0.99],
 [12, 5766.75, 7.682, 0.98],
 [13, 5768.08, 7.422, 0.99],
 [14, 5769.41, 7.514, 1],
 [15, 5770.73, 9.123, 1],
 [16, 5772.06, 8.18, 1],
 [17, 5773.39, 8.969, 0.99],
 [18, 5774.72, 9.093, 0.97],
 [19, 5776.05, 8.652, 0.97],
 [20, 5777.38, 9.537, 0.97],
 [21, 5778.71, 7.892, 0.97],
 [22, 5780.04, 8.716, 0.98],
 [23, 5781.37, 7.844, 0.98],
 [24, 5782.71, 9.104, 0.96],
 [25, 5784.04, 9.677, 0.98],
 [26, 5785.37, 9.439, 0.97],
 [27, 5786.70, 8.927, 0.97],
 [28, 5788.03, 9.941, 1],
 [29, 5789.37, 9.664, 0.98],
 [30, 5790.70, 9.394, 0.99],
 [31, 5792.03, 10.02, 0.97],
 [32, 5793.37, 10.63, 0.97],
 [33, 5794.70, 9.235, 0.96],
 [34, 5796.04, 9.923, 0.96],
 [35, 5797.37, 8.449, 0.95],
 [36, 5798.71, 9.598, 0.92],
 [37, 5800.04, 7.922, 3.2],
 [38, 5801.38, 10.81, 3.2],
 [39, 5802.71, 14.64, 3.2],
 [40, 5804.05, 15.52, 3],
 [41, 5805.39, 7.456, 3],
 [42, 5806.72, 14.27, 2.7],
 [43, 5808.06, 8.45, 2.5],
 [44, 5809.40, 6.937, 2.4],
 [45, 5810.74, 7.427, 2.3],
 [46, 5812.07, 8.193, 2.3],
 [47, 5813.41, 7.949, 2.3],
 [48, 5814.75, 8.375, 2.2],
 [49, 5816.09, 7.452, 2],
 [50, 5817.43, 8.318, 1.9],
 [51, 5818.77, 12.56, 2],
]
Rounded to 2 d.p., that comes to 1.04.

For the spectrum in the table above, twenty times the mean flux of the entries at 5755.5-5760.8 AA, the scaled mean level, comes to 189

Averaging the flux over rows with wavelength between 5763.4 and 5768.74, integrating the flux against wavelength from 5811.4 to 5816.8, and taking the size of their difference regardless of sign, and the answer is 36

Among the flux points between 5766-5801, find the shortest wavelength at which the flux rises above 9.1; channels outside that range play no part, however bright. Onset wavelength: 5770.73 AA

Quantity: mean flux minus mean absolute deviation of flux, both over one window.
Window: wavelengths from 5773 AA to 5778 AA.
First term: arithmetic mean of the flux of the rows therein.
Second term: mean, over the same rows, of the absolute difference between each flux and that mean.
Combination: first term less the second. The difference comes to 8.8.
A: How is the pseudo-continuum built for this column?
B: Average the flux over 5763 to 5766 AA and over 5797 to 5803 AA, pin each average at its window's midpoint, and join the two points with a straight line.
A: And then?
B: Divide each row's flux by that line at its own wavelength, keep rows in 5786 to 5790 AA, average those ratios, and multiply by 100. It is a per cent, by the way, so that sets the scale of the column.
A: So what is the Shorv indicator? 106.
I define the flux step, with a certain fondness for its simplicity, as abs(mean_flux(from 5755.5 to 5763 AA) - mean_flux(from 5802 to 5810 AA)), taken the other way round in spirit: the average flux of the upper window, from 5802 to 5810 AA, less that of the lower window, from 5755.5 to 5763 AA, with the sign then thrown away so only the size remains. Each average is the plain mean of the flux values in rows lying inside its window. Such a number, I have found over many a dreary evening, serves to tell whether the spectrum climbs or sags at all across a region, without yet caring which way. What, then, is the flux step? 1.95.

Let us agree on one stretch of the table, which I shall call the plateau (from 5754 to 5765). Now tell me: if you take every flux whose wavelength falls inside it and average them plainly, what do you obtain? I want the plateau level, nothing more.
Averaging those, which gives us 8.9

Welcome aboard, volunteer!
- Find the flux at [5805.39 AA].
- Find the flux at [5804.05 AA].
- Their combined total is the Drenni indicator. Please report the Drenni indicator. 23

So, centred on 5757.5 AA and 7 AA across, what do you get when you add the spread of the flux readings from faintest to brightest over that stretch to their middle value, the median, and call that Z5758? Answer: 10.7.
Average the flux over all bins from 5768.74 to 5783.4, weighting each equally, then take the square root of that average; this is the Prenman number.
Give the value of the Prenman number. 2.93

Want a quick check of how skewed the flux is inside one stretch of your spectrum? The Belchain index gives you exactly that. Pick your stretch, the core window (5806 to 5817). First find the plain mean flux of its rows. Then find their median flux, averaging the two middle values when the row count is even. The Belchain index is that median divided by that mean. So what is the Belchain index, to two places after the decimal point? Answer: 0.94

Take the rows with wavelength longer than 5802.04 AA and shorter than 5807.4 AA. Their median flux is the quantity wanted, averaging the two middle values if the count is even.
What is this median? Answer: 14.5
